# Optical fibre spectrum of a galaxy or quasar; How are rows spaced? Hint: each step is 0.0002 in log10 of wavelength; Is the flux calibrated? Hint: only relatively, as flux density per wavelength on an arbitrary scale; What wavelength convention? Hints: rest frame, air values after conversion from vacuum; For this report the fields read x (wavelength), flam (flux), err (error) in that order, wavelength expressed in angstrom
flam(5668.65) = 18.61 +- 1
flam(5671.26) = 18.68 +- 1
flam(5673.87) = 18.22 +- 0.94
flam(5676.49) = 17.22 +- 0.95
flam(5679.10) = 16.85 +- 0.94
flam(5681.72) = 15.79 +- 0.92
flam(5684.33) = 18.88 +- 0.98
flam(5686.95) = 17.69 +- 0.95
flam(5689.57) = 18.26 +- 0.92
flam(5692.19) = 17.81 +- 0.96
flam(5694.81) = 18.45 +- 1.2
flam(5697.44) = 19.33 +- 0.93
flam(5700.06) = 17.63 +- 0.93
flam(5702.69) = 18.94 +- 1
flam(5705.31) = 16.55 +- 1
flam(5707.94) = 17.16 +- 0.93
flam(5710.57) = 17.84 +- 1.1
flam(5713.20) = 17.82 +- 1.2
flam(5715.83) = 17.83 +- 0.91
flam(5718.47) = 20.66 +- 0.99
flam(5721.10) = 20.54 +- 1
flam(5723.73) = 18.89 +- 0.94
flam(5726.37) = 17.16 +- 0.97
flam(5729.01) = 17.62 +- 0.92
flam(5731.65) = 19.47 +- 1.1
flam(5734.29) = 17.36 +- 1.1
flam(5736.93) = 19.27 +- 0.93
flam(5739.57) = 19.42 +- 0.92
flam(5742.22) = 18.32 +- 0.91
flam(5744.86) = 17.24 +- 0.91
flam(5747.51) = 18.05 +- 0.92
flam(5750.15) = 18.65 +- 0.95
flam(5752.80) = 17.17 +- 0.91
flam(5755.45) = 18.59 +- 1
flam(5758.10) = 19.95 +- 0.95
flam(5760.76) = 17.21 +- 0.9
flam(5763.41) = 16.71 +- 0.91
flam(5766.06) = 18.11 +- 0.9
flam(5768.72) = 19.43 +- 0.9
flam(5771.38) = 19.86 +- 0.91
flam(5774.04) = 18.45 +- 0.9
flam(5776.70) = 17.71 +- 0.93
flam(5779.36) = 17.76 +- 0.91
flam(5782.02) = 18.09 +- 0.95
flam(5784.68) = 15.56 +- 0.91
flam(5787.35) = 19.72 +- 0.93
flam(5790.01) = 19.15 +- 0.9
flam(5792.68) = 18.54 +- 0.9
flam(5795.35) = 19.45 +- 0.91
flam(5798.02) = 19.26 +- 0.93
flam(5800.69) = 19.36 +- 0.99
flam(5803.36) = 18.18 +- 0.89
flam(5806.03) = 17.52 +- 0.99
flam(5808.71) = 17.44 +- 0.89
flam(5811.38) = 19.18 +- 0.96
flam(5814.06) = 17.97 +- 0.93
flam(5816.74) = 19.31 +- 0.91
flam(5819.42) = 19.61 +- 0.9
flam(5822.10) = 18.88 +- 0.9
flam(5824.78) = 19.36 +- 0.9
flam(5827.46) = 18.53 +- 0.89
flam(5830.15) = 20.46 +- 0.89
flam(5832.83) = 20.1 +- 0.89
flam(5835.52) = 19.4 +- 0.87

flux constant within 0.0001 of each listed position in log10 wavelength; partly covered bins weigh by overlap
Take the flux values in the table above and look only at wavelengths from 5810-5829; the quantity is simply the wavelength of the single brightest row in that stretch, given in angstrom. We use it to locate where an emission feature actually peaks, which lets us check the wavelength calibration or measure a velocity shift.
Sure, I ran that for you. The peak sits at 5819.42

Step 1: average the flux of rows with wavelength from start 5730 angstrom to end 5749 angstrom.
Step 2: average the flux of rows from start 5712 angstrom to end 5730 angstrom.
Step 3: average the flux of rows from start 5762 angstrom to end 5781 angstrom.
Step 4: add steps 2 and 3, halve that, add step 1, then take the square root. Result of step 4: 6.076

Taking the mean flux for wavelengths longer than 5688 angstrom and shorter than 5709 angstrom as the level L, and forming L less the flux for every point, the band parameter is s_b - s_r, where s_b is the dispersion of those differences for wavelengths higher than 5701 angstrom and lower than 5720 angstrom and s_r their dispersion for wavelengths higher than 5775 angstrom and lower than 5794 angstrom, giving 0.01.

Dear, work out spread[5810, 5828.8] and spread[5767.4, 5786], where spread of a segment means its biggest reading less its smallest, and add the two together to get 5.9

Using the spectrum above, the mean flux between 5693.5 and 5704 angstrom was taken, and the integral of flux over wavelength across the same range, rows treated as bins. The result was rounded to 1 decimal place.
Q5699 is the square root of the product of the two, 60.2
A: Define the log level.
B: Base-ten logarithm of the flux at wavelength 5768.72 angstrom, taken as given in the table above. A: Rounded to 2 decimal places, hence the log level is 1.29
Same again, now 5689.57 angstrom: 1.26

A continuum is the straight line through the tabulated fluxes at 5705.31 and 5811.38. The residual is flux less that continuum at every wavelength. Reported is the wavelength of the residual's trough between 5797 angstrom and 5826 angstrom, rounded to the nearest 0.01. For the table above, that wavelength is 5808.71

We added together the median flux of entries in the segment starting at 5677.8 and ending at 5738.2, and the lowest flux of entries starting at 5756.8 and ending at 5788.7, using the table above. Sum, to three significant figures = 33.4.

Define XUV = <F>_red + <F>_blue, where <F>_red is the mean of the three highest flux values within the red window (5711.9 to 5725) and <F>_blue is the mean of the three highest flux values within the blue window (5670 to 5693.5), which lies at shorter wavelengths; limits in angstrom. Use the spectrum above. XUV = 38.6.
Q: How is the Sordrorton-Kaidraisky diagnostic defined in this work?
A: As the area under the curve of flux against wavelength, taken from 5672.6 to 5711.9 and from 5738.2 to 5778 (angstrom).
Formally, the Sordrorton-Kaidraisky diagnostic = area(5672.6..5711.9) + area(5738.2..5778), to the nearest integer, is 1428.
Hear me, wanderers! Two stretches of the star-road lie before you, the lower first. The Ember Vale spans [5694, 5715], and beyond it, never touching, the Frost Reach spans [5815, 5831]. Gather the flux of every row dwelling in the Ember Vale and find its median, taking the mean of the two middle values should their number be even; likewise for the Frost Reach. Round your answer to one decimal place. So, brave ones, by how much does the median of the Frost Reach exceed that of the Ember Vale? 1.5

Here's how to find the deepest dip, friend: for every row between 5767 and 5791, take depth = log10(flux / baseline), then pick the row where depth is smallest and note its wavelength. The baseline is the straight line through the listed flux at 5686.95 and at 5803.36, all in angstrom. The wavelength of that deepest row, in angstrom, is 5784.68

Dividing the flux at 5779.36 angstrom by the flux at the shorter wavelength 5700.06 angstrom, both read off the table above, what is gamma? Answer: 1.01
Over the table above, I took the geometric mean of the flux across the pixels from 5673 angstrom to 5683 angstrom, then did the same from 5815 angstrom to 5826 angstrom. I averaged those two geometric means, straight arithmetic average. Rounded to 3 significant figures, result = 18.1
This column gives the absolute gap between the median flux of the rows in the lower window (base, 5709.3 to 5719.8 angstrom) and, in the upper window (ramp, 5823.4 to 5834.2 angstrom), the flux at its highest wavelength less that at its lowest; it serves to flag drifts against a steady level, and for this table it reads 17.1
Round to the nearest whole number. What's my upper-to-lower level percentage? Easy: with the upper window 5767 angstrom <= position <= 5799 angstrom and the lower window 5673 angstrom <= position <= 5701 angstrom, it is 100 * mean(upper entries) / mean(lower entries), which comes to 104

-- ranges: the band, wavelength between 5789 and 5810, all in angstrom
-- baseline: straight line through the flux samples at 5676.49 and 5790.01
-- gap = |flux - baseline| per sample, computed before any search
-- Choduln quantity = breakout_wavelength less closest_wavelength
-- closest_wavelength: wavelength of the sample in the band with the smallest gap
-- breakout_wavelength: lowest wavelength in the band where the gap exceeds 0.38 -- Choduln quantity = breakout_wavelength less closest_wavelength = 2.7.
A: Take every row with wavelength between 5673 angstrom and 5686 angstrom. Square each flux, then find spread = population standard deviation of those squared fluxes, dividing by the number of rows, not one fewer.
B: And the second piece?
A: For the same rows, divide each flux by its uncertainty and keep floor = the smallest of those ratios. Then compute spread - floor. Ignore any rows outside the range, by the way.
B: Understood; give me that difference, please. 20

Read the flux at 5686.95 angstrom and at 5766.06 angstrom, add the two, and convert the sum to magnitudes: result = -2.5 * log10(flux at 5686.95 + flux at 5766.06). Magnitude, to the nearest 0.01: -3.88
